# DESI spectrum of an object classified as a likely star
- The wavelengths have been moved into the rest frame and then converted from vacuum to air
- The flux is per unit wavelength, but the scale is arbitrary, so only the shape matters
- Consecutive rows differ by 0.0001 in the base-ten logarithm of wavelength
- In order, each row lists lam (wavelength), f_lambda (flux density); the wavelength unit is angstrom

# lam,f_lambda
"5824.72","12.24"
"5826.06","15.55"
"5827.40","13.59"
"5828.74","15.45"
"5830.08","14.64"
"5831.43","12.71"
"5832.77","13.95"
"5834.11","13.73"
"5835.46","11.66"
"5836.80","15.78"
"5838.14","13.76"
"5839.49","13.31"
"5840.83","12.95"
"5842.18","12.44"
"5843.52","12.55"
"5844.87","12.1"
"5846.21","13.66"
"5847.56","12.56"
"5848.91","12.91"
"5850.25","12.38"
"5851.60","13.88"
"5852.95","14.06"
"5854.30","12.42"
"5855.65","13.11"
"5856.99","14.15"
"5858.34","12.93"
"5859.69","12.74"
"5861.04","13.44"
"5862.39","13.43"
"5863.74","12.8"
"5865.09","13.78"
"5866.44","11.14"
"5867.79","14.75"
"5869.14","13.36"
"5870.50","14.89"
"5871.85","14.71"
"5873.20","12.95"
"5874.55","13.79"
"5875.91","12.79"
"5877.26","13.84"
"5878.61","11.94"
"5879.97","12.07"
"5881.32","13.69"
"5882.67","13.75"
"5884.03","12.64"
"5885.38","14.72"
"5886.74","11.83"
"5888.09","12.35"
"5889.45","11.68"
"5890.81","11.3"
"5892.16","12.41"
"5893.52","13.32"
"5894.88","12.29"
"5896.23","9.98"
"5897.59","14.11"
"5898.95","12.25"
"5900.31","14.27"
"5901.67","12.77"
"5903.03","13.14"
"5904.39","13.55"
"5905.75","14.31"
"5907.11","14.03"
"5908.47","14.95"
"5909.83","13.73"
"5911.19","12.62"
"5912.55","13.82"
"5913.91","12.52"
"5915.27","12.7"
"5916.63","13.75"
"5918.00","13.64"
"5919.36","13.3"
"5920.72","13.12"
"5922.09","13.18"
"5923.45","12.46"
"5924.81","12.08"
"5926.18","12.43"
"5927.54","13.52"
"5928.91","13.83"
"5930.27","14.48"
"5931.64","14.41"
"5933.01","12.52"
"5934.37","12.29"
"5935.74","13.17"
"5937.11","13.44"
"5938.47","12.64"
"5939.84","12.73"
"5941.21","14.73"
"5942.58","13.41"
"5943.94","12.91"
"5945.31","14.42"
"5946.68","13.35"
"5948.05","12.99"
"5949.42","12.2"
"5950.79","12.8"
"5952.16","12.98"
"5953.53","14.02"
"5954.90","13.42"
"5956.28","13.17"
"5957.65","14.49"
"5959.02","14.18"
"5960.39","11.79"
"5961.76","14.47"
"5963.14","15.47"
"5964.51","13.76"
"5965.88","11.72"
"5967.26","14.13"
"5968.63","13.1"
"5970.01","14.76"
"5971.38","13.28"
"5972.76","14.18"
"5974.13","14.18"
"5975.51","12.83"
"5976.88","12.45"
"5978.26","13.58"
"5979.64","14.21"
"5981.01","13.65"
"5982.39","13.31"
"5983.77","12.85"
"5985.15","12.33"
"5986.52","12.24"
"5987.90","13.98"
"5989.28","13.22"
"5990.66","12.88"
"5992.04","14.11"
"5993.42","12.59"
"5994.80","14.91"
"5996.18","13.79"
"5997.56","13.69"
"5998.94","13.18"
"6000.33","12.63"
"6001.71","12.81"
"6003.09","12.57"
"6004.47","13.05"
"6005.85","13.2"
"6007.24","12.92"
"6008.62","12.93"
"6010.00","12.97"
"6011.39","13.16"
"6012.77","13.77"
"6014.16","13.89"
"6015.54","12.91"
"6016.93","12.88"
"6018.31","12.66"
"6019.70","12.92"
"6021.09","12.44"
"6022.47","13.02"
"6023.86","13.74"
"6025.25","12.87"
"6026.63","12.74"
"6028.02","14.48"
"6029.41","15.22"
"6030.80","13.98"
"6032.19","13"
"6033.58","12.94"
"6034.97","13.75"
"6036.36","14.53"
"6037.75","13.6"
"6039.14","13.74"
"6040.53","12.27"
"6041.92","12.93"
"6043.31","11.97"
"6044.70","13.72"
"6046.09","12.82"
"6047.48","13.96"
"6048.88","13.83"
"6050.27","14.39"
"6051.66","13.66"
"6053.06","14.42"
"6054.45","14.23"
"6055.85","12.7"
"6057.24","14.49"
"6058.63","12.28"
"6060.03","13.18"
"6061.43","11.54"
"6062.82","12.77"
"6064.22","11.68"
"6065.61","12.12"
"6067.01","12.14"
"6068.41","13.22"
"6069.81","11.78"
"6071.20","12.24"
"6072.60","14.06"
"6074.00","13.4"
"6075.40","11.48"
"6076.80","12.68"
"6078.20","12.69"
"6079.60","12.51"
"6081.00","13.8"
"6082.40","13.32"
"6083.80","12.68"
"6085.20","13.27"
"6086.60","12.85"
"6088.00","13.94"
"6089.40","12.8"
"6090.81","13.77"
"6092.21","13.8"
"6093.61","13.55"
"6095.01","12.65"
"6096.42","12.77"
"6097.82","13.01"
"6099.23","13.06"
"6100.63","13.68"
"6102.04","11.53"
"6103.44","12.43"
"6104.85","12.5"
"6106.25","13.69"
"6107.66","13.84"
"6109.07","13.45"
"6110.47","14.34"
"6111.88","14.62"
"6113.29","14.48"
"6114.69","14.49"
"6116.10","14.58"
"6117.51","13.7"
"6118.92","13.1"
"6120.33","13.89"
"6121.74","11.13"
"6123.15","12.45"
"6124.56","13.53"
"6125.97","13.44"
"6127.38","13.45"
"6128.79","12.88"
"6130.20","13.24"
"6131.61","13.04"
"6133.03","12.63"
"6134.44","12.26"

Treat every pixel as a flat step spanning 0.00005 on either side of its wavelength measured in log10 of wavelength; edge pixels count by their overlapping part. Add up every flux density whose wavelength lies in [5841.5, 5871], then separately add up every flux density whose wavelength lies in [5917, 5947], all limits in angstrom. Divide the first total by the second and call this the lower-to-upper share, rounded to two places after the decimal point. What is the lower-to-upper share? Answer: 0.99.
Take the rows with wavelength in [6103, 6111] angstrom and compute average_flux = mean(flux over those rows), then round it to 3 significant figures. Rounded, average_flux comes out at 13.4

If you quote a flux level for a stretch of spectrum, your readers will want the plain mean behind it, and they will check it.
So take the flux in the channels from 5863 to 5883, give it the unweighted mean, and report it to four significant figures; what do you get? 13.35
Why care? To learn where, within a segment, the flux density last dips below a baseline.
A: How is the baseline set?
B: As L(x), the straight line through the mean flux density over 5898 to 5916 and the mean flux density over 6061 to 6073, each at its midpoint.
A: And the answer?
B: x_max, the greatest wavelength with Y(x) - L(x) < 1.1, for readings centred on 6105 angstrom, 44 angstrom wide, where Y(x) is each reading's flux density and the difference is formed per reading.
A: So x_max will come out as 6123.15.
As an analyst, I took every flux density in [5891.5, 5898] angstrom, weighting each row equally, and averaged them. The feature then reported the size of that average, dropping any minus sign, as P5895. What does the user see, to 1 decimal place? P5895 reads 12.4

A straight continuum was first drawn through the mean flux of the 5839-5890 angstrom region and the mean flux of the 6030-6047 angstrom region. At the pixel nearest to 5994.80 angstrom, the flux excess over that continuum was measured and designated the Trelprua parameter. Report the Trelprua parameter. 1.7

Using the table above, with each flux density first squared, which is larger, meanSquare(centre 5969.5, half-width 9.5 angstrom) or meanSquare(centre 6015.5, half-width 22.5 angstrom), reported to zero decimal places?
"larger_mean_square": 185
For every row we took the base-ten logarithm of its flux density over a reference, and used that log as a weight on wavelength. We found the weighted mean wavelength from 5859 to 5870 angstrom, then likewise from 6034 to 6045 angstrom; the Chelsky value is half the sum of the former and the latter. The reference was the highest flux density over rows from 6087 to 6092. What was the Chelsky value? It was 5953.0 angstrom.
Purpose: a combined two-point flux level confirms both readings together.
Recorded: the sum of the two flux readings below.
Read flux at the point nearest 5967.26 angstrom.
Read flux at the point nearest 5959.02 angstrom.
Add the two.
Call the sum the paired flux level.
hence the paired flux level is 28.3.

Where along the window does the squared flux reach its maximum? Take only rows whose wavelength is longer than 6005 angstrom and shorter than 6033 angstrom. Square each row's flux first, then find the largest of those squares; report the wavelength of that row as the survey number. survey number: 6029.41 angstrom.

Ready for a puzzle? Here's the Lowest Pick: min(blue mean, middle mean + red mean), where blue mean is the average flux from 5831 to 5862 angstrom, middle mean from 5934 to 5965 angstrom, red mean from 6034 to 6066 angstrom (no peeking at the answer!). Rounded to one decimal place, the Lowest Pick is 13.2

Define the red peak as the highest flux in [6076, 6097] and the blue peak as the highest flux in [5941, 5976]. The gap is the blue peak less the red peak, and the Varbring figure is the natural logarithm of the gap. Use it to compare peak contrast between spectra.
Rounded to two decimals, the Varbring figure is 0.43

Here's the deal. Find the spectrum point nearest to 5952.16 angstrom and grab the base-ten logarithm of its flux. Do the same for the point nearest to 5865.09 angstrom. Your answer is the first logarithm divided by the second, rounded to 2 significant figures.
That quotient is 0.98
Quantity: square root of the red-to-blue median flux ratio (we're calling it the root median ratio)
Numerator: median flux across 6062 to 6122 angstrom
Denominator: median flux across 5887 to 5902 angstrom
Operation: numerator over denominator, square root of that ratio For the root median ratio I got 1.03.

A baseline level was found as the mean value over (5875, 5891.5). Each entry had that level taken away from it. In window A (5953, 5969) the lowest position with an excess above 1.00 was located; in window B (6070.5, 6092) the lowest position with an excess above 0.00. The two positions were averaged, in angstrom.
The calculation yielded 6013.1 angstrom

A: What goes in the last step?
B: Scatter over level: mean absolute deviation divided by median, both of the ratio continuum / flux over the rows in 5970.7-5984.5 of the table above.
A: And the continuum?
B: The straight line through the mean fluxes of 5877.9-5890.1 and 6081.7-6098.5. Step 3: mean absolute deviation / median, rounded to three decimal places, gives 0.038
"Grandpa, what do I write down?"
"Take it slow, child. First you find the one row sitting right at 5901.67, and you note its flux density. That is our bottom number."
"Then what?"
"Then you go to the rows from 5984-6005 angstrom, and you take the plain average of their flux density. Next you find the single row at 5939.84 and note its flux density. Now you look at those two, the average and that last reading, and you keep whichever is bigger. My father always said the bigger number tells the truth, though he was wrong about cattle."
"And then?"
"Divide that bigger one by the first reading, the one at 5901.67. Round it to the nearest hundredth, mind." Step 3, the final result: 1.03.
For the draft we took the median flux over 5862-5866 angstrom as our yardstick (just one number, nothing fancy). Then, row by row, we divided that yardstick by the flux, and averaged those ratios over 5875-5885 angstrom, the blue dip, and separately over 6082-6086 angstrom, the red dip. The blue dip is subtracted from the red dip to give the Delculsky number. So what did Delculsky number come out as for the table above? -0.01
